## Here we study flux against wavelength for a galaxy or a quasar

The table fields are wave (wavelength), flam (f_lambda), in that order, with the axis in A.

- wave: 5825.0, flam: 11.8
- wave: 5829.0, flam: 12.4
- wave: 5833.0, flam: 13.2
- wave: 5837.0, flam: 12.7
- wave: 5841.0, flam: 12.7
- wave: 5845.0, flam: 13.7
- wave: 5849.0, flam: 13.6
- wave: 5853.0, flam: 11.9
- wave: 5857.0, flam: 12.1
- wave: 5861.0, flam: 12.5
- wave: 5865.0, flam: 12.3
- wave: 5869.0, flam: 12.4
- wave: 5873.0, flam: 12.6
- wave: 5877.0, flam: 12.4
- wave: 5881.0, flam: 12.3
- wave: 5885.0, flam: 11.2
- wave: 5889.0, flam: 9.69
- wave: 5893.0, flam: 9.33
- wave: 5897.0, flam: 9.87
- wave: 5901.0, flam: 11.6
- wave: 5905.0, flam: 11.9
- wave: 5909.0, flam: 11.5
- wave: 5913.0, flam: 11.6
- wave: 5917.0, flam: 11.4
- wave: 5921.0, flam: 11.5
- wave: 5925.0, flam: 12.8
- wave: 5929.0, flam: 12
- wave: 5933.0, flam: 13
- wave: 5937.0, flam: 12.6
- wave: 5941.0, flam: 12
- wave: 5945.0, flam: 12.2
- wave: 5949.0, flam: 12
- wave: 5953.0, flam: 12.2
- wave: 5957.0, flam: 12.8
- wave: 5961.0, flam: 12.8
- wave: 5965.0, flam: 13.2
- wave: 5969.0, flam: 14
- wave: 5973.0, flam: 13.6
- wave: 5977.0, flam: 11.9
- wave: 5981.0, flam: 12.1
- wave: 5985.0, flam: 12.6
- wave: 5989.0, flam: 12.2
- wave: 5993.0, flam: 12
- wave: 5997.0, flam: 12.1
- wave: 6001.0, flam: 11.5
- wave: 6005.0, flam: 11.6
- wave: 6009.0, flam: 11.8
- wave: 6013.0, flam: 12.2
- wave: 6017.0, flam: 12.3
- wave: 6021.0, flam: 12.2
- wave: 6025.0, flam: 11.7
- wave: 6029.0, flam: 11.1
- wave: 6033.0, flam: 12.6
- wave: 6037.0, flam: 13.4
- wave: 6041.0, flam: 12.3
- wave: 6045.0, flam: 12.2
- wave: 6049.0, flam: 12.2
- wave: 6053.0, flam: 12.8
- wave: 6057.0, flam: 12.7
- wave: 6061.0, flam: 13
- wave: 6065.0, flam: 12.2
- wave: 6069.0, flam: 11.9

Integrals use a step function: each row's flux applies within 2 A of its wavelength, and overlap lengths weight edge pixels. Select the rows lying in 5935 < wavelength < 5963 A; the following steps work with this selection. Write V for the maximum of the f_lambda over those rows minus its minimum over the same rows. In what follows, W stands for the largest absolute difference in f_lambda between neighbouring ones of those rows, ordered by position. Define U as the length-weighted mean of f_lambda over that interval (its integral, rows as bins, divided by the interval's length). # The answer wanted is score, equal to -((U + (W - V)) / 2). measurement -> -6.09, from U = 12.4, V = 0.8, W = 0.60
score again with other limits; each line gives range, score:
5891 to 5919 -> -5.09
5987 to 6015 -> -5.91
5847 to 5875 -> -6.24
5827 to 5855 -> -6.39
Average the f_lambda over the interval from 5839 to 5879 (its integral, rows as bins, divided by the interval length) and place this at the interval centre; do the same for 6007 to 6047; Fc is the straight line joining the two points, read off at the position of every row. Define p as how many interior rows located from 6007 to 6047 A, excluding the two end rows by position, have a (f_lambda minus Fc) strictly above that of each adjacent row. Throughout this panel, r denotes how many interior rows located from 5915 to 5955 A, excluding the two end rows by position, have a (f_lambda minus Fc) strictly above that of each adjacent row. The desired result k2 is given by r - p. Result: 1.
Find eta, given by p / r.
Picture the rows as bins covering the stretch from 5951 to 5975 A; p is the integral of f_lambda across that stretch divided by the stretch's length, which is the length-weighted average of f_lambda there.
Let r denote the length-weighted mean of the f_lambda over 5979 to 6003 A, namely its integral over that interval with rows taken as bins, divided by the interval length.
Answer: 1.08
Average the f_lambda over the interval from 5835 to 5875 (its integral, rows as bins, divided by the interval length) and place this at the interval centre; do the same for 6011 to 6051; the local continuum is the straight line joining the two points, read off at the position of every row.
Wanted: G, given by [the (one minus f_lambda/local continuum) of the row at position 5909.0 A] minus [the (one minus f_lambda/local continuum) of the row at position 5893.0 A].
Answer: -0.176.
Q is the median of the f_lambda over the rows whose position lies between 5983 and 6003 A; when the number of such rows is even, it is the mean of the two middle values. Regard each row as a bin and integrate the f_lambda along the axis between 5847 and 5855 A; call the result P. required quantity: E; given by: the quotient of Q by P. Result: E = 0.119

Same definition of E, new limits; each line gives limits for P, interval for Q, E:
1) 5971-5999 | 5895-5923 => 0.033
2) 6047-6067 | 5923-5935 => 0.051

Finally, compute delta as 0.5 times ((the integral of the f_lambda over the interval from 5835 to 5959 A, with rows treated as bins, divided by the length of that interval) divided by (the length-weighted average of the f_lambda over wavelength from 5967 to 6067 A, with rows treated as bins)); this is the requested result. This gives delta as 0.49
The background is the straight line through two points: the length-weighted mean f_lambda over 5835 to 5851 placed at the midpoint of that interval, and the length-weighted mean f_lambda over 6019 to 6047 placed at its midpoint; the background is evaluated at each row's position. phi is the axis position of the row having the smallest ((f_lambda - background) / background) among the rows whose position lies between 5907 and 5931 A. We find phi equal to 5917.0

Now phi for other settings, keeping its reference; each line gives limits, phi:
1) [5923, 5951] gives 5929.0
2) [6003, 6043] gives 6029.0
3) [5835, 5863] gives 5853.0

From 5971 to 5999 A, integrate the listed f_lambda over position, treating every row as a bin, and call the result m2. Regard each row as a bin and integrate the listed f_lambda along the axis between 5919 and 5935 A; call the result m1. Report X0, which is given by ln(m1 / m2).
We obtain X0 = -0.6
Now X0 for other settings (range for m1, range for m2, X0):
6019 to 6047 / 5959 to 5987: -0.1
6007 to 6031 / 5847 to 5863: 0.4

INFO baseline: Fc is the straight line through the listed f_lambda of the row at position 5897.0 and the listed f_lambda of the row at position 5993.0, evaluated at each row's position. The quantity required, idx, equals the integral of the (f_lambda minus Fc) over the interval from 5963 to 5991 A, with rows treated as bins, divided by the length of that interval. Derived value 1.2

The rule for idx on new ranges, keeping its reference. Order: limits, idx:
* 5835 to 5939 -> 2.3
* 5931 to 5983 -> 1.4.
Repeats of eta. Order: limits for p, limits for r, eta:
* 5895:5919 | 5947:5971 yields 0.88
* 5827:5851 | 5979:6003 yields 1.08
